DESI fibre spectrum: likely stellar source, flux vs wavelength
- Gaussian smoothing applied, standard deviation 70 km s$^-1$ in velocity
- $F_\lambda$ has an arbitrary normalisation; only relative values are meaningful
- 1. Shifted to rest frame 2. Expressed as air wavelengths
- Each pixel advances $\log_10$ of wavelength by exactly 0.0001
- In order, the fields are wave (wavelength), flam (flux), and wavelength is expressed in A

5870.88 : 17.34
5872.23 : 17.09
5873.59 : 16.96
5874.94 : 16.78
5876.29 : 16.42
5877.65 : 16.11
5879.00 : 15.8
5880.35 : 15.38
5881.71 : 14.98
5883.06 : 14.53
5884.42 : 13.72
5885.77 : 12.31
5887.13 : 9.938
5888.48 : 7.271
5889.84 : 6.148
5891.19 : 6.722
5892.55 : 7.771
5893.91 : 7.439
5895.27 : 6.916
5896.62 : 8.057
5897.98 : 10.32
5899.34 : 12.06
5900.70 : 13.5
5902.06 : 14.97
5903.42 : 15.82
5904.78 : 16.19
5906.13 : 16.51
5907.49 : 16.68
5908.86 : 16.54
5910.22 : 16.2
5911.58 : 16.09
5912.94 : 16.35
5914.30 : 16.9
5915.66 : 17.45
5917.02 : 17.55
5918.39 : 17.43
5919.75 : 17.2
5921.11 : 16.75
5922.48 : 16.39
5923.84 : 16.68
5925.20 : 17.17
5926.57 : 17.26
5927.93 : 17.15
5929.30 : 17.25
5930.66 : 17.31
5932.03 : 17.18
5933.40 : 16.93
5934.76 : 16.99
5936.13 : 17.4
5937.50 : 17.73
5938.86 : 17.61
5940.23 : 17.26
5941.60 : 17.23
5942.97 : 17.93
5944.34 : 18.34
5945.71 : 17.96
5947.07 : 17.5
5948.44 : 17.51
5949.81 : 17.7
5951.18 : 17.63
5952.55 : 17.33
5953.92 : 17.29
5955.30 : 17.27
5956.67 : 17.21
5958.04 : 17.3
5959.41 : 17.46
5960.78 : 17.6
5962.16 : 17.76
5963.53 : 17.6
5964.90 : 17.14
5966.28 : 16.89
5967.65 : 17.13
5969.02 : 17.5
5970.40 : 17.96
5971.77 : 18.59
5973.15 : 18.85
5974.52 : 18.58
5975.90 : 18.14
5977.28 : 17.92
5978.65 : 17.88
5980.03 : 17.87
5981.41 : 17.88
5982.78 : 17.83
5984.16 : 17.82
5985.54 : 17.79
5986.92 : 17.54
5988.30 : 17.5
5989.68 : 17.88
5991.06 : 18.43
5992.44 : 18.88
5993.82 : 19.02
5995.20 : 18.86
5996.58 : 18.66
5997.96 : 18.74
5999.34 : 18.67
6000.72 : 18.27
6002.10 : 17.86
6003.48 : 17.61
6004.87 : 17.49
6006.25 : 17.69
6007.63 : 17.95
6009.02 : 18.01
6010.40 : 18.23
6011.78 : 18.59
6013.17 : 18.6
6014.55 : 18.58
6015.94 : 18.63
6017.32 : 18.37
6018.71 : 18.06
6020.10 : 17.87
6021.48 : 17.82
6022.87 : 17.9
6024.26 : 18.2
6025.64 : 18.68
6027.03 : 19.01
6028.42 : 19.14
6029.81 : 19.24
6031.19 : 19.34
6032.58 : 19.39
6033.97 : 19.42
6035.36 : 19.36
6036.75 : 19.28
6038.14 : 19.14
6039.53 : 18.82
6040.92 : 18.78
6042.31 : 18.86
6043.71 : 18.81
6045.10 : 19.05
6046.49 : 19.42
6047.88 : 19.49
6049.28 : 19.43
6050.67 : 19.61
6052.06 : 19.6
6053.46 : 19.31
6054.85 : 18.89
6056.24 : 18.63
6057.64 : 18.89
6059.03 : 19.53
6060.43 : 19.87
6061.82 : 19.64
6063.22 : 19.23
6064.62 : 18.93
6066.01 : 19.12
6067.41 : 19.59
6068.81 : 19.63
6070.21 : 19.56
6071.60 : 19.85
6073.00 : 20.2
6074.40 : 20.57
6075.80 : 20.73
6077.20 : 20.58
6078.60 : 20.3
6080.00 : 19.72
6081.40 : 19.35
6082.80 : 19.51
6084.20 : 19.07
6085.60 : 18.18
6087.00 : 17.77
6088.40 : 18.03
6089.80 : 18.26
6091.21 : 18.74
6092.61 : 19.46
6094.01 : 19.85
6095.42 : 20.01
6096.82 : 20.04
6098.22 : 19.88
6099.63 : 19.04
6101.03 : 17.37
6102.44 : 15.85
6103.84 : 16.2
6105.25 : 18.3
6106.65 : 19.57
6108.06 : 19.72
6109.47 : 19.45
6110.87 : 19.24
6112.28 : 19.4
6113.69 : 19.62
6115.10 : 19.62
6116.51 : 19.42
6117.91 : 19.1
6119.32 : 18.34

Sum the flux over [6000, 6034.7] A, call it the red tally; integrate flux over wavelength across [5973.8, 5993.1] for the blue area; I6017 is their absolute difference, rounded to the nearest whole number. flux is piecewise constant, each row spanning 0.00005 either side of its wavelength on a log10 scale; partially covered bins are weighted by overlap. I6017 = 113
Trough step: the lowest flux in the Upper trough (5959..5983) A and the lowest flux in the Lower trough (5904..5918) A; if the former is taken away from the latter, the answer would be -0.80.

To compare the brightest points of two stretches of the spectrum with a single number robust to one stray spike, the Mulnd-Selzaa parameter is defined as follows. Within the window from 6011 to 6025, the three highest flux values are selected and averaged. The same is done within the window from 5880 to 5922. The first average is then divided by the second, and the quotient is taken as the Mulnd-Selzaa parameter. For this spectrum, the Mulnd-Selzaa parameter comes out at 1.06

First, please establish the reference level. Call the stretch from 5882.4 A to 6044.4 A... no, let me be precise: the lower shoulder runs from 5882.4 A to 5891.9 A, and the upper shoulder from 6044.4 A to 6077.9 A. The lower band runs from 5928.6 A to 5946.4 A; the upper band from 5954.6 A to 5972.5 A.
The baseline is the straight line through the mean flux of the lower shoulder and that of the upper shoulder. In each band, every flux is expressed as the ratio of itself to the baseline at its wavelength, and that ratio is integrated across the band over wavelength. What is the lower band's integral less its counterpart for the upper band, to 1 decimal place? 2.3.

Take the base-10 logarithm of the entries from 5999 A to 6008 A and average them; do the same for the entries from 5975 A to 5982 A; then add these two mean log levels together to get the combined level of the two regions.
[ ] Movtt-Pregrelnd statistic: 2.51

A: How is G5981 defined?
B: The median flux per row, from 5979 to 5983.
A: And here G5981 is 17.9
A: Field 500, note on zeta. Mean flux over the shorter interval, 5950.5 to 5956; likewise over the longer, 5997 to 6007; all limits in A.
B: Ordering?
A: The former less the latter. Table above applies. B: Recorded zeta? -0.7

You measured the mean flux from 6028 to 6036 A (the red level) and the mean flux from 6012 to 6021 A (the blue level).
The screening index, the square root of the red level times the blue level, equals 18.8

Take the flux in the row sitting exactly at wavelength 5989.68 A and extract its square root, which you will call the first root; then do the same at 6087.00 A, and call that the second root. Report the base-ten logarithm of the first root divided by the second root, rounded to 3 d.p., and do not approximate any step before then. 0.001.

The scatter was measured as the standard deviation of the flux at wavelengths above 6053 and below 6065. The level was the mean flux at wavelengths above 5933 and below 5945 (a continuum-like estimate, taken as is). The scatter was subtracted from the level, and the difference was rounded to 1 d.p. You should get 17.1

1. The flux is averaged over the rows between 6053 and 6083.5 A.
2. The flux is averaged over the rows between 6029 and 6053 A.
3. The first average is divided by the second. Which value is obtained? 1.02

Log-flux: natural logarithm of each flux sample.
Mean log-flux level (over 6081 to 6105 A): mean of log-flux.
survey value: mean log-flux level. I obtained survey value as 2.92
